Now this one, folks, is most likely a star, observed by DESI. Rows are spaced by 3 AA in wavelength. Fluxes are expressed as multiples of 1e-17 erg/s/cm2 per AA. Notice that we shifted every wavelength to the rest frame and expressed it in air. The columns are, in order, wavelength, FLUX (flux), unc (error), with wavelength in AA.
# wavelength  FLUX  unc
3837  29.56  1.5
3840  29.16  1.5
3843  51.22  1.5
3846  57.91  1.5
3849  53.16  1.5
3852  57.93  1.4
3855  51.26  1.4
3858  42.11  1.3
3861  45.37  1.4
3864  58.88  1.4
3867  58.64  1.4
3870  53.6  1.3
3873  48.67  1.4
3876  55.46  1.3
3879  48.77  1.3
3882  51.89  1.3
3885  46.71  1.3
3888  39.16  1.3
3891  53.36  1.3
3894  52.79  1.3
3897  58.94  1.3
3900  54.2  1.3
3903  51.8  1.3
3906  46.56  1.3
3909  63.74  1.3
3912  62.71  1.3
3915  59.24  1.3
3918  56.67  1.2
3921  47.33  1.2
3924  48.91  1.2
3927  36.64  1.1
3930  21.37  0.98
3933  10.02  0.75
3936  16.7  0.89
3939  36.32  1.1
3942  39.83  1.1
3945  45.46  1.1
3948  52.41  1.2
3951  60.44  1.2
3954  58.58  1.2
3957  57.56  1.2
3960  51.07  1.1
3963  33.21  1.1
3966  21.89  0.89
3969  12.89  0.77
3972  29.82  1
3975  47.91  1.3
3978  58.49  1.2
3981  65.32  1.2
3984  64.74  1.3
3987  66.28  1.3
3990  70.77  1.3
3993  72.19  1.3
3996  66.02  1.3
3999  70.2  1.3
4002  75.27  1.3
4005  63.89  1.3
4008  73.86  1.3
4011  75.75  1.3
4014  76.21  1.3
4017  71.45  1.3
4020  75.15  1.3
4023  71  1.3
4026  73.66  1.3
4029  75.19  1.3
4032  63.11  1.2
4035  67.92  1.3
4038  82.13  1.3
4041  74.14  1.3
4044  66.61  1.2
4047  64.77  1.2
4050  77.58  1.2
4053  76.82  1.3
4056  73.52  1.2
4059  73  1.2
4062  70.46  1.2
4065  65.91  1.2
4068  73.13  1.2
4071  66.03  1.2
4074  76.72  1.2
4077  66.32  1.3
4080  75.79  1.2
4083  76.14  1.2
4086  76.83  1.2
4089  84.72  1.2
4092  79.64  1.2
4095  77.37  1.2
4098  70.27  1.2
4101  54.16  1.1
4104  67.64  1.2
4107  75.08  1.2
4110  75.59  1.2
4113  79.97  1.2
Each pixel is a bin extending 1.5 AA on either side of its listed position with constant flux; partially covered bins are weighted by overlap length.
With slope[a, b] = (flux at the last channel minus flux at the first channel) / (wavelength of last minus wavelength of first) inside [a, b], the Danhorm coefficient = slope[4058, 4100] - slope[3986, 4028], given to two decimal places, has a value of -0.26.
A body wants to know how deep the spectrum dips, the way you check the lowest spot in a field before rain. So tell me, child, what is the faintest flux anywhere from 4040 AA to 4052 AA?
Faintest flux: 64.77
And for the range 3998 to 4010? 63.89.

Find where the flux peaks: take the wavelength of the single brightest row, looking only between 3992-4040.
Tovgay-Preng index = 4038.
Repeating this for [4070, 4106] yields 4089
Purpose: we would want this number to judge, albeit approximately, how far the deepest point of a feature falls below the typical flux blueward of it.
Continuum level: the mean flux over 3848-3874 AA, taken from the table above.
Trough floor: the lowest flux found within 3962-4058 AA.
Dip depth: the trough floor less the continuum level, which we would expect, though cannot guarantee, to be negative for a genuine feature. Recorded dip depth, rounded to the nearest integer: -39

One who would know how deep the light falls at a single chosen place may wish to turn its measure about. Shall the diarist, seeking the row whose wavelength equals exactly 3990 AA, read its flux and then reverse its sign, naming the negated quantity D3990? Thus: -70.8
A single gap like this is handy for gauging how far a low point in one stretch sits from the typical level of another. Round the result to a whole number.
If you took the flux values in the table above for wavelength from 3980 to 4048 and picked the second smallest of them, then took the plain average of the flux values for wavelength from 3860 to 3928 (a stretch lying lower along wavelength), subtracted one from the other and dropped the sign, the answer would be 12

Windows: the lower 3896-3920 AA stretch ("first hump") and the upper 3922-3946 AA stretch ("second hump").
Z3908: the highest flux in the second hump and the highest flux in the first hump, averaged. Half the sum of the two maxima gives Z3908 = 56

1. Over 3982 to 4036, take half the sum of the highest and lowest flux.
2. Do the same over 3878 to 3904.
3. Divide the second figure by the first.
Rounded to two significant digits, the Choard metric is 0.70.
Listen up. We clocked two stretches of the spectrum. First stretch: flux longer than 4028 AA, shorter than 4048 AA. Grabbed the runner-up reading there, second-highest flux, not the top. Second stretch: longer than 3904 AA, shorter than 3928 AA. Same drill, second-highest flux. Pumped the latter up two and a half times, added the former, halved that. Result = 116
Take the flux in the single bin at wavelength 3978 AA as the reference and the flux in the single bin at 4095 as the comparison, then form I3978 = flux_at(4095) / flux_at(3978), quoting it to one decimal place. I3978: 1.3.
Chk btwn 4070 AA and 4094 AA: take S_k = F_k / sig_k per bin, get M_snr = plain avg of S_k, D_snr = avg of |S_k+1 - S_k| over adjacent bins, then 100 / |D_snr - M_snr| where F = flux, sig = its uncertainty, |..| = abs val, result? 1.8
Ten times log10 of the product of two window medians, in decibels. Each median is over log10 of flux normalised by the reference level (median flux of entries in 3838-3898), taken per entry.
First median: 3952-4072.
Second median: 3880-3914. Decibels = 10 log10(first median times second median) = -33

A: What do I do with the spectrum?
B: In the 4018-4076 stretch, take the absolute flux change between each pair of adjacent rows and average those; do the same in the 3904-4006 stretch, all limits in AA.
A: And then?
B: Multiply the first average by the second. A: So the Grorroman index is 46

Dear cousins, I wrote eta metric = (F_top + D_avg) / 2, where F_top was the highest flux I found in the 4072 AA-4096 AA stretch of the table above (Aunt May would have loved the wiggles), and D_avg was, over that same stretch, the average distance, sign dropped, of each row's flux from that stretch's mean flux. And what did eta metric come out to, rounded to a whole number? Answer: 44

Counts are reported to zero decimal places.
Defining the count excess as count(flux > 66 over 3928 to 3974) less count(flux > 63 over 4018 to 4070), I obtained -17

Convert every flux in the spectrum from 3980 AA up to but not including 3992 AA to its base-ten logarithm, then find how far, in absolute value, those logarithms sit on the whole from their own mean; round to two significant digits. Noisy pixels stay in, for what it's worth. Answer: 0.013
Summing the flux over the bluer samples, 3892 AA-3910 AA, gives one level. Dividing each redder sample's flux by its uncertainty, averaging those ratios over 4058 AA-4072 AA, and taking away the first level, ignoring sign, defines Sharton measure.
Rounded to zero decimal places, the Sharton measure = 270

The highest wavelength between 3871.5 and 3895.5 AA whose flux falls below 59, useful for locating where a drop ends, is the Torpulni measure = 3894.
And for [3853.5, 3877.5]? 3876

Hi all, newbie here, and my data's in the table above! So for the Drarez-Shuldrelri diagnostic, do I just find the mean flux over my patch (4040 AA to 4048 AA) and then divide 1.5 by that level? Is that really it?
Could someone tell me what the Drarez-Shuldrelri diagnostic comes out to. 0.0219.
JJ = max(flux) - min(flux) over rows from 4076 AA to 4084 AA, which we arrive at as 10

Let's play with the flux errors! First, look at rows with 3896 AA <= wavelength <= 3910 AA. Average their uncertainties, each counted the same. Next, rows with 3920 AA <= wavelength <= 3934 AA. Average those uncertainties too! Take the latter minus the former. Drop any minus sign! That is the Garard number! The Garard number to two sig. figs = 0.25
